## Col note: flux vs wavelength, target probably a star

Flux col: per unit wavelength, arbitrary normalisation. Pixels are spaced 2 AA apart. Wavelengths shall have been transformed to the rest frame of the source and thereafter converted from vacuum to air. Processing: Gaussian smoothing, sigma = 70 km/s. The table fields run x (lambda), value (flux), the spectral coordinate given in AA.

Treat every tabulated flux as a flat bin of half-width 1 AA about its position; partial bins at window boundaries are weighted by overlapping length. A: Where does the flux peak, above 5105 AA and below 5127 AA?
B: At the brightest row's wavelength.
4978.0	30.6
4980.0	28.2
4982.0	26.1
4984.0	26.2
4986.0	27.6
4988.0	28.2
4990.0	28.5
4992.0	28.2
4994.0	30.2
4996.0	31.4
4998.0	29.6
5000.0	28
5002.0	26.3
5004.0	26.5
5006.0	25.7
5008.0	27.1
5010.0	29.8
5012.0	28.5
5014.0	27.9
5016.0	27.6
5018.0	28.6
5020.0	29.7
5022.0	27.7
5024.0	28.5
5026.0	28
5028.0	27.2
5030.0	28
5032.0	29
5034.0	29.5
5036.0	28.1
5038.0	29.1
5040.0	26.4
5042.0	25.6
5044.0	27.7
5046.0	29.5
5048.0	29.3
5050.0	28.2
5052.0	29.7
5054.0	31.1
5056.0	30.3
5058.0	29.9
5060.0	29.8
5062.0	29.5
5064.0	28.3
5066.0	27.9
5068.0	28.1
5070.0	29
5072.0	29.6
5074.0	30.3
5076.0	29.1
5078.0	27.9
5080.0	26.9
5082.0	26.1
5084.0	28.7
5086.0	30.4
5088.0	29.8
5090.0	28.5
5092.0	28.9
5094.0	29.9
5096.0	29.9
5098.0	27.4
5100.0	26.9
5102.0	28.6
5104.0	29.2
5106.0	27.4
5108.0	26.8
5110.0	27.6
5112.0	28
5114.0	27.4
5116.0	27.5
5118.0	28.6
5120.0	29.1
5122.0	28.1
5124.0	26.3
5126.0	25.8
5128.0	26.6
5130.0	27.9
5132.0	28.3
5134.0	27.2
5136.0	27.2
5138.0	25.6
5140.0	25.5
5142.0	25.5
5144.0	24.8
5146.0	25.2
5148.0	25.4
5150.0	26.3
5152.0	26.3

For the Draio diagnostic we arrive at 5120.0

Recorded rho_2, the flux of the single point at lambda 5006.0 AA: 25.7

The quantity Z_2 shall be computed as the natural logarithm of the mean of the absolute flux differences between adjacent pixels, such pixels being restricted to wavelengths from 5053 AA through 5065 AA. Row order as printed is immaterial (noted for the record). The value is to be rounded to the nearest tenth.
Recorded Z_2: -0.6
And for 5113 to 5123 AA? -0.4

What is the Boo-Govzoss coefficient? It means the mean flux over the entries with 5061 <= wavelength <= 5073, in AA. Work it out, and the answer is 28.7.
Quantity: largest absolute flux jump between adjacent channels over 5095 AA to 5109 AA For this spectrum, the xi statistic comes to 2.50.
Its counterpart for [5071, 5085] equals 2.60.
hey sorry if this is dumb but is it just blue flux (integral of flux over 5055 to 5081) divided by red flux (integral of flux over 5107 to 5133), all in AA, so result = 1.05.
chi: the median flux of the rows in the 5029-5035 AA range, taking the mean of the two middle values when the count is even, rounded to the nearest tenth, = 29.0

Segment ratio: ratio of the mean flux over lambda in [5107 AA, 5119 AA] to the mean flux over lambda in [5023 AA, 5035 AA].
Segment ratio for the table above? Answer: 0.97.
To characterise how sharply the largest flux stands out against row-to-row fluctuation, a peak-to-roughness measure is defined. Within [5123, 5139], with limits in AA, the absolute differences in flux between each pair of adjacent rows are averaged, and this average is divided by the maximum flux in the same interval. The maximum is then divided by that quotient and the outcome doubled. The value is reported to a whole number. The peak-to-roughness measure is 1967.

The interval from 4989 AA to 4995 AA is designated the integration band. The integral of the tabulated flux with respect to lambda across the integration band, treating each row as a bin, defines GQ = 174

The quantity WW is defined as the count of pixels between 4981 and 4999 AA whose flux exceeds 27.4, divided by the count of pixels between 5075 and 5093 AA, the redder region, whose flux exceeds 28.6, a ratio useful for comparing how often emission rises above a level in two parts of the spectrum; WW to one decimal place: 1.4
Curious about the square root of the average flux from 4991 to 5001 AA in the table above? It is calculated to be 5.43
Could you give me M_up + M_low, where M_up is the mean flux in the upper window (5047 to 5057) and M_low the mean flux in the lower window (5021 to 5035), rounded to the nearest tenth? 58.0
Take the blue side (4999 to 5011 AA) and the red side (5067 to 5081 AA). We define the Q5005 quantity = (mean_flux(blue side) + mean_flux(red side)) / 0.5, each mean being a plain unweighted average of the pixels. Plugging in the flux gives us 112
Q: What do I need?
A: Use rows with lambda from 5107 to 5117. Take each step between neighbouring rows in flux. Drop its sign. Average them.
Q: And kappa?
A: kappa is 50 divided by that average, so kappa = 105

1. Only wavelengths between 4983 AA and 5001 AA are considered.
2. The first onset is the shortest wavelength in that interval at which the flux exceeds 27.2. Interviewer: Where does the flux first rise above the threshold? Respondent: 4986.0 AA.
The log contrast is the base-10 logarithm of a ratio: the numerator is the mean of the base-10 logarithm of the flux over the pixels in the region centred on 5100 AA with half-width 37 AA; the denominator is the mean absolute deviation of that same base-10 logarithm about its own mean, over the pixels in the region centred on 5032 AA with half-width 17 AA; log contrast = 2.02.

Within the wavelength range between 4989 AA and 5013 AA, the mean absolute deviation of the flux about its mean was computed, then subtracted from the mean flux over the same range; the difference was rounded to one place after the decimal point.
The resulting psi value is 27.0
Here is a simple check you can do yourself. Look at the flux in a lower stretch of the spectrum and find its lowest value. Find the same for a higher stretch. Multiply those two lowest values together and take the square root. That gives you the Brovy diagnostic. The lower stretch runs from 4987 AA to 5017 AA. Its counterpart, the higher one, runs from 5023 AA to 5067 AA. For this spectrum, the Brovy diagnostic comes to 25.6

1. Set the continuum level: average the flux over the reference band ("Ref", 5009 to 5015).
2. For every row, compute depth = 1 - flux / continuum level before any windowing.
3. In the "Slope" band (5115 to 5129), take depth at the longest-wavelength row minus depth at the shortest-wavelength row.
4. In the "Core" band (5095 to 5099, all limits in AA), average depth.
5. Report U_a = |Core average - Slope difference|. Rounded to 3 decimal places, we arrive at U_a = 0.028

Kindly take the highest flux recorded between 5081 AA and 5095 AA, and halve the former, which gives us 15.2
